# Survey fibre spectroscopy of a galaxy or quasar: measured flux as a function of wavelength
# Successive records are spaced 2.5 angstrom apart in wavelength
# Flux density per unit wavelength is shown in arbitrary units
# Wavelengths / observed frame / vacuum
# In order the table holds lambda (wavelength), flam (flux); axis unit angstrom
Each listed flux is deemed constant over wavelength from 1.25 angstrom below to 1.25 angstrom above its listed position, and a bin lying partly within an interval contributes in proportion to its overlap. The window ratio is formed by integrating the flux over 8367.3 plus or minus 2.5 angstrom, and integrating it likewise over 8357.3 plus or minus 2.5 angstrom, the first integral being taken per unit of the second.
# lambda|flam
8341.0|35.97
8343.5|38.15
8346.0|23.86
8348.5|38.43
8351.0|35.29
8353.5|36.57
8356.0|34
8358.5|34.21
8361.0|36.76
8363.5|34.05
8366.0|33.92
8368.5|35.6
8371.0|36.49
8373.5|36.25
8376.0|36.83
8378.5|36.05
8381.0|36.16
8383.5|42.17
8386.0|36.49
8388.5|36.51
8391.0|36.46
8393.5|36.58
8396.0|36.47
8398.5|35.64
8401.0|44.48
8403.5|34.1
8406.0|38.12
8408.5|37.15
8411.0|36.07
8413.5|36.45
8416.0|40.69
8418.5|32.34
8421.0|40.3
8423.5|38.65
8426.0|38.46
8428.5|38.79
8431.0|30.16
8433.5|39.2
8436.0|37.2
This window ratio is 1.02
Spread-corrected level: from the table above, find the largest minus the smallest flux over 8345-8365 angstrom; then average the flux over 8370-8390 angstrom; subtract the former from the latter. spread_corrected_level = 23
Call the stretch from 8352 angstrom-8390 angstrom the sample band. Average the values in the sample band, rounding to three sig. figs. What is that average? 36.1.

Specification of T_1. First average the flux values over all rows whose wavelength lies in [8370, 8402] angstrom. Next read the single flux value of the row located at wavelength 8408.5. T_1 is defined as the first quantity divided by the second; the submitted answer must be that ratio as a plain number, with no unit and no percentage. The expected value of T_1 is 1.01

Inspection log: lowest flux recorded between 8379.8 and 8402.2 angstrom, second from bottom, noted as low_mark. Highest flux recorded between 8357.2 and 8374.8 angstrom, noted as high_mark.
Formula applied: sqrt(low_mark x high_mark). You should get 36.5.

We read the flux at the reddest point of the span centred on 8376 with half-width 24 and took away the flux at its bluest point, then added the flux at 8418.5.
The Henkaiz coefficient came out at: 31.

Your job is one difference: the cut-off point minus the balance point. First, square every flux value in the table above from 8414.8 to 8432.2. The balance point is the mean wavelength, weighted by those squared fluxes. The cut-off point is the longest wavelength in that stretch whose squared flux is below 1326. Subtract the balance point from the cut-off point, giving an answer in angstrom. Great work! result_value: 7.9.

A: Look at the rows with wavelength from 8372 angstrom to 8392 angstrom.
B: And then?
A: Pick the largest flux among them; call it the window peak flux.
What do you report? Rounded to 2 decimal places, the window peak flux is 42.17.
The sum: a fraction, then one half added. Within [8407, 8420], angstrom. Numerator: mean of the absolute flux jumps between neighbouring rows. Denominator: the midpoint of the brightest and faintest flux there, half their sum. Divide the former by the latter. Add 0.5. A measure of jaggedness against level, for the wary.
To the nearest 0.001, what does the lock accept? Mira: 0.596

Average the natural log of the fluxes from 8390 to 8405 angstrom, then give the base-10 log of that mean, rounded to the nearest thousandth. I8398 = 0.558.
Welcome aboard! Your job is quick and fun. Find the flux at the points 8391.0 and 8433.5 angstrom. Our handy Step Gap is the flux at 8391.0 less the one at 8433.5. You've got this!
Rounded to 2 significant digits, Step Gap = -2.7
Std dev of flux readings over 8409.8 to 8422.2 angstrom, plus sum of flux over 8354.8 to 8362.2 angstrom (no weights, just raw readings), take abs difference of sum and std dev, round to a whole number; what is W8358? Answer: 102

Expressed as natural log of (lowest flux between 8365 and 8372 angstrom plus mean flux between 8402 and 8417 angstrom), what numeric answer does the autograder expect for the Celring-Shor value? 4.26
